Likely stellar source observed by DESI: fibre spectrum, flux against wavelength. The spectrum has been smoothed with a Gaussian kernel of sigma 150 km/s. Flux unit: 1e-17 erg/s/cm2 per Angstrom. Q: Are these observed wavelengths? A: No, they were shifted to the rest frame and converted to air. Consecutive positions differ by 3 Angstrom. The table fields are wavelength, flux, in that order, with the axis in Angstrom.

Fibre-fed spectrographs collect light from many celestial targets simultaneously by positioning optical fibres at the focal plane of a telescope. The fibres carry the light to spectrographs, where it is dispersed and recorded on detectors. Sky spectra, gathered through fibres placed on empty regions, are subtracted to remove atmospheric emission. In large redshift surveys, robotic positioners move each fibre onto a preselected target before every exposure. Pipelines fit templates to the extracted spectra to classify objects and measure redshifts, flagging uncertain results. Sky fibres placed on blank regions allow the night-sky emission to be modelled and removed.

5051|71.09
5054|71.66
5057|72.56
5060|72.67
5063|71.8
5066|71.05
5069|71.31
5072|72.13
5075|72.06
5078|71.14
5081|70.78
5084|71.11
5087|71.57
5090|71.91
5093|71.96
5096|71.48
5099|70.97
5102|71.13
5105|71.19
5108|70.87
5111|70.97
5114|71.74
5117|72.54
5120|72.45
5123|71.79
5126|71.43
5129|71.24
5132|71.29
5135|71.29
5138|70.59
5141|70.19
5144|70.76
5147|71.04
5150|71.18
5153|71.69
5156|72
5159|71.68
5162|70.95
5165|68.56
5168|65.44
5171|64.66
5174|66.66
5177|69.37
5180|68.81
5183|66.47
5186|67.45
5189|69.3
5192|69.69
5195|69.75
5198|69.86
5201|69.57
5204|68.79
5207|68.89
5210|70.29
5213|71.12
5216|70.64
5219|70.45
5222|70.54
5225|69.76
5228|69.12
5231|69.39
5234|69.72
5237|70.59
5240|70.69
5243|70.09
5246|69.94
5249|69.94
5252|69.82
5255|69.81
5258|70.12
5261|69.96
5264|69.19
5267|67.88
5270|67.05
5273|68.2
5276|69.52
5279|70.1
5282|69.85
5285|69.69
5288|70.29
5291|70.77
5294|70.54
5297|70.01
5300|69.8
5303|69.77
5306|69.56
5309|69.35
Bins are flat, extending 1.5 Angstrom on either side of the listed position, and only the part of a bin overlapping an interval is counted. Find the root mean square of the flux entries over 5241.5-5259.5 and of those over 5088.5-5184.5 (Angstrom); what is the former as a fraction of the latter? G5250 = 0.99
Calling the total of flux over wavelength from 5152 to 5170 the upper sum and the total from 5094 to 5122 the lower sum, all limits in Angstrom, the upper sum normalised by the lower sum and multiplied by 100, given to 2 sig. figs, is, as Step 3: 65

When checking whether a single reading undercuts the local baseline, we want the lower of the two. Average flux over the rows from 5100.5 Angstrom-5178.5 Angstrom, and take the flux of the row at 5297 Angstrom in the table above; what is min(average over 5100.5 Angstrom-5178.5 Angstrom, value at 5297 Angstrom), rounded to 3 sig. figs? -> 70.0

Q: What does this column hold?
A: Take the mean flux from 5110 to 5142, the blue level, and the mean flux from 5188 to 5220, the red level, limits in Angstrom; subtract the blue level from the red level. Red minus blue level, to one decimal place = -1.6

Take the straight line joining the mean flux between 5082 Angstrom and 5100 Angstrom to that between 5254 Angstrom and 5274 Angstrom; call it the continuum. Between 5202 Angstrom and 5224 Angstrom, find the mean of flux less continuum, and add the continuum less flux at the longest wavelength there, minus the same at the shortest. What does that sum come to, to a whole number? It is -2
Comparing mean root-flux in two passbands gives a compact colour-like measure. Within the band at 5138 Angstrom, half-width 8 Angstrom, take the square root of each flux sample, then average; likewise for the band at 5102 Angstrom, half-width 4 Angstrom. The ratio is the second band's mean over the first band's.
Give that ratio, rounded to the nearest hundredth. 1.00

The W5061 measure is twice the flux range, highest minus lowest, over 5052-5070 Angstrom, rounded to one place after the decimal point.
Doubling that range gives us 3.2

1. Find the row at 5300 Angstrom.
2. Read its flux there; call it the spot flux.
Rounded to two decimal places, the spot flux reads 69.80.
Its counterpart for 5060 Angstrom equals 72.67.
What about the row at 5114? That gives 71.74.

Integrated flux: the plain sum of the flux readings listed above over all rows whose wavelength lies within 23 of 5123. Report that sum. 1069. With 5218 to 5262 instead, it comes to 1050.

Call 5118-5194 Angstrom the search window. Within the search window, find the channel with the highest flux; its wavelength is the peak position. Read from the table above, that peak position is 5120 Angstrom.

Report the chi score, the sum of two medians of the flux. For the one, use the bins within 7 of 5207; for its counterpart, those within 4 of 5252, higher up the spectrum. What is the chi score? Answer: 139.4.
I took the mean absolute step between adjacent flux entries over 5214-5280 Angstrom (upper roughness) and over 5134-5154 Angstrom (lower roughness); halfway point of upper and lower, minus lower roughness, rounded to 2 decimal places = 0.04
